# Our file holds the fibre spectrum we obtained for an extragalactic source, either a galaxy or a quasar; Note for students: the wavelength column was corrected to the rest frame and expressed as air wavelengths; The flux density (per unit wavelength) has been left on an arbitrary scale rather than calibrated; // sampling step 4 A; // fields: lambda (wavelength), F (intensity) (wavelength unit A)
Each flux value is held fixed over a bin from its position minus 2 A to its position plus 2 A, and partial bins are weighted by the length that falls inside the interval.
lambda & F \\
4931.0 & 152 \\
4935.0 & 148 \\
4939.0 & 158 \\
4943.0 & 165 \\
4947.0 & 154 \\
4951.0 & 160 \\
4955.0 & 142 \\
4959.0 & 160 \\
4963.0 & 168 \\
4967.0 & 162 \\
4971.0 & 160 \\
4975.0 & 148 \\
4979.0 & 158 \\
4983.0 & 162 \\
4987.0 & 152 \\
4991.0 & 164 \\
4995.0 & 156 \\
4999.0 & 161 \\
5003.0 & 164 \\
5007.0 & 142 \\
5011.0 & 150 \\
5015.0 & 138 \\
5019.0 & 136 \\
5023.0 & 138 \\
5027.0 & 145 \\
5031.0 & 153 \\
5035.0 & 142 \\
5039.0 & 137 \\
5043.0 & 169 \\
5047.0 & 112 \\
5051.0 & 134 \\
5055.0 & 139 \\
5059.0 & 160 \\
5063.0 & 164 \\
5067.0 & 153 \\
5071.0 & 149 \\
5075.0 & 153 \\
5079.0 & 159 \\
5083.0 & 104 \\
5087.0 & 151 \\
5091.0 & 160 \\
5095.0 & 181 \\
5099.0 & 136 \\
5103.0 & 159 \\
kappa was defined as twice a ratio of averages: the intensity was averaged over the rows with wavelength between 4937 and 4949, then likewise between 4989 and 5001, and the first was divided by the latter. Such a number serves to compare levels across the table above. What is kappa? 1.98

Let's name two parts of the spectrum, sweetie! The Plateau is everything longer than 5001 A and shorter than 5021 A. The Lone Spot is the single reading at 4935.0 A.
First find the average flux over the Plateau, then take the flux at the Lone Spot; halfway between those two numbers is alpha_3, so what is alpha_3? 147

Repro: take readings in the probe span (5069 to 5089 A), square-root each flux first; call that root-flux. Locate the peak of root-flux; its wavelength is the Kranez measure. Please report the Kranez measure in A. 5079.0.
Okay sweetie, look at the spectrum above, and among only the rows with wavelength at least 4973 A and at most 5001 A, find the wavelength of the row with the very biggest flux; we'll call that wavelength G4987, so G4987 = 4991.0 A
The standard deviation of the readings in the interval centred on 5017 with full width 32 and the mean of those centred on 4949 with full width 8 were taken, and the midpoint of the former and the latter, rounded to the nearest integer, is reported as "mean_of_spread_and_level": 83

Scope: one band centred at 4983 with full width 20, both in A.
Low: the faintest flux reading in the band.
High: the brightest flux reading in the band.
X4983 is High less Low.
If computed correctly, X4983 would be 16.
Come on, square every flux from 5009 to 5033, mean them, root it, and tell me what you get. 143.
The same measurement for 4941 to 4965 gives 158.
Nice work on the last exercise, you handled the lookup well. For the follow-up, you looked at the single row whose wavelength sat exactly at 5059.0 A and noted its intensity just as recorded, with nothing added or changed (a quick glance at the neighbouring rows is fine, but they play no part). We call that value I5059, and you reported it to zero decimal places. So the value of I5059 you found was 160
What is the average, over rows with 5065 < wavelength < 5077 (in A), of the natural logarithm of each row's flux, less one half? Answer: 4.52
